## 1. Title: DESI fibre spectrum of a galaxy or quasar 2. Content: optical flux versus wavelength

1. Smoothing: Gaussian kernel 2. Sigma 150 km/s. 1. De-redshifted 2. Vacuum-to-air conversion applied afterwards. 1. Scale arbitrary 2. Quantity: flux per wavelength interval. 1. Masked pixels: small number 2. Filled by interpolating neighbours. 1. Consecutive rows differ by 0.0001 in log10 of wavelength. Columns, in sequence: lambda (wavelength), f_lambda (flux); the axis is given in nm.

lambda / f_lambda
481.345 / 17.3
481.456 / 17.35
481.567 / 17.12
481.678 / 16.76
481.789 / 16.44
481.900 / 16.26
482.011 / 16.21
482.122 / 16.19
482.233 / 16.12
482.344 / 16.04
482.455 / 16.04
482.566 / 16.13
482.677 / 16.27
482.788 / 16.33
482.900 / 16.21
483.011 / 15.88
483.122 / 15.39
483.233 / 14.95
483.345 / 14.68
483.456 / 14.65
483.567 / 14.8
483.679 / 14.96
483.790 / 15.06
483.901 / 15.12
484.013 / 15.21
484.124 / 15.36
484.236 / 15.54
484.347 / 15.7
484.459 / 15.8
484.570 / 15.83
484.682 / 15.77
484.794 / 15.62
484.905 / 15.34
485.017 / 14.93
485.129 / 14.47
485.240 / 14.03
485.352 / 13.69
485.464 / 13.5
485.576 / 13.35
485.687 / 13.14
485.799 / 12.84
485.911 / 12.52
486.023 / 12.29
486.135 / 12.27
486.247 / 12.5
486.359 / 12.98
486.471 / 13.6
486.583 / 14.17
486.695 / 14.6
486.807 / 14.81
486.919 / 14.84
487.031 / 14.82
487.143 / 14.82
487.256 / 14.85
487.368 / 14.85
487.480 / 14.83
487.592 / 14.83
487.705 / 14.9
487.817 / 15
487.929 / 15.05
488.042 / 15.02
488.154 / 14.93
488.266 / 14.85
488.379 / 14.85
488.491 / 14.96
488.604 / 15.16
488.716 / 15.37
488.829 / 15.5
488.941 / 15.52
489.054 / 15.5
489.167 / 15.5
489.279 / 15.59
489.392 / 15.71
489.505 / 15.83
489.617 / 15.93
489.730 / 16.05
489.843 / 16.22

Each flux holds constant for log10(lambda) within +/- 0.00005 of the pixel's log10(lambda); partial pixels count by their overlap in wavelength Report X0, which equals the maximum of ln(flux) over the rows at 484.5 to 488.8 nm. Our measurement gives 2.76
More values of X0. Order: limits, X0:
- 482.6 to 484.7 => 2.79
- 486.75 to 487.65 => 2.70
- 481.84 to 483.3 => 2.79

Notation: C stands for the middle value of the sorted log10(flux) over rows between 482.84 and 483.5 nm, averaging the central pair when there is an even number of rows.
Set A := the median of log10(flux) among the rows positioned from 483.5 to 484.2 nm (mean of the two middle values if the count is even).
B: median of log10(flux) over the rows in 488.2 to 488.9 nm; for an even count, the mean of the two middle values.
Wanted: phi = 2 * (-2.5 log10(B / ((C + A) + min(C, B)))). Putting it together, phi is 2.39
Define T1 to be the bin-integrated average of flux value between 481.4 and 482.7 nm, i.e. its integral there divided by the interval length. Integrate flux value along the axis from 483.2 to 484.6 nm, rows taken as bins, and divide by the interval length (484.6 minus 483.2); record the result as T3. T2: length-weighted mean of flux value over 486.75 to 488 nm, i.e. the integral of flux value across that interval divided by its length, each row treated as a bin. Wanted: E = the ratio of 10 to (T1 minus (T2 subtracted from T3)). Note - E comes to 0.62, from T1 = 16.4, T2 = 14.87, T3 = 15.2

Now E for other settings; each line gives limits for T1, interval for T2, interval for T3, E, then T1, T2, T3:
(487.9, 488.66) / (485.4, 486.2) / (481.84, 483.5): 0.83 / 15.0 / 12.85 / 15.8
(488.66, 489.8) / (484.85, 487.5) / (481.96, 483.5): 0.73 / 15.7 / 13.91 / 15.8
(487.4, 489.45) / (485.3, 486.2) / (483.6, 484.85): 0.79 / 15.2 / 12.94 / 15.4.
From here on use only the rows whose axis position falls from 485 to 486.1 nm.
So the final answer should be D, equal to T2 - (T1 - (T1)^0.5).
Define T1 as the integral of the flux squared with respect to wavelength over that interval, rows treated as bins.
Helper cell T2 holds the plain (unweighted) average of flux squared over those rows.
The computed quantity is -2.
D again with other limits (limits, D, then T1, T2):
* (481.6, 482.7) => -10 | 291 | 264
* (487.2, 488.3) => -7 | 245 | 222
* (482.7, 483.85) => -20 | 270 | 234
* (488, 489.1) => -7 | 253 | 230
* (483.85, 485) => -19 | 277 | 241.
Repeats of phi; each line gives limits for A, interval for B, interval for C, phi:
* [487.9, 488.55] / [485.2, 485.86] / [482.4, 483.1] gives 2.47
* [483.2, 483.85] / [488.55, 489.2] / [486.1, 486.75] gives 2.29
